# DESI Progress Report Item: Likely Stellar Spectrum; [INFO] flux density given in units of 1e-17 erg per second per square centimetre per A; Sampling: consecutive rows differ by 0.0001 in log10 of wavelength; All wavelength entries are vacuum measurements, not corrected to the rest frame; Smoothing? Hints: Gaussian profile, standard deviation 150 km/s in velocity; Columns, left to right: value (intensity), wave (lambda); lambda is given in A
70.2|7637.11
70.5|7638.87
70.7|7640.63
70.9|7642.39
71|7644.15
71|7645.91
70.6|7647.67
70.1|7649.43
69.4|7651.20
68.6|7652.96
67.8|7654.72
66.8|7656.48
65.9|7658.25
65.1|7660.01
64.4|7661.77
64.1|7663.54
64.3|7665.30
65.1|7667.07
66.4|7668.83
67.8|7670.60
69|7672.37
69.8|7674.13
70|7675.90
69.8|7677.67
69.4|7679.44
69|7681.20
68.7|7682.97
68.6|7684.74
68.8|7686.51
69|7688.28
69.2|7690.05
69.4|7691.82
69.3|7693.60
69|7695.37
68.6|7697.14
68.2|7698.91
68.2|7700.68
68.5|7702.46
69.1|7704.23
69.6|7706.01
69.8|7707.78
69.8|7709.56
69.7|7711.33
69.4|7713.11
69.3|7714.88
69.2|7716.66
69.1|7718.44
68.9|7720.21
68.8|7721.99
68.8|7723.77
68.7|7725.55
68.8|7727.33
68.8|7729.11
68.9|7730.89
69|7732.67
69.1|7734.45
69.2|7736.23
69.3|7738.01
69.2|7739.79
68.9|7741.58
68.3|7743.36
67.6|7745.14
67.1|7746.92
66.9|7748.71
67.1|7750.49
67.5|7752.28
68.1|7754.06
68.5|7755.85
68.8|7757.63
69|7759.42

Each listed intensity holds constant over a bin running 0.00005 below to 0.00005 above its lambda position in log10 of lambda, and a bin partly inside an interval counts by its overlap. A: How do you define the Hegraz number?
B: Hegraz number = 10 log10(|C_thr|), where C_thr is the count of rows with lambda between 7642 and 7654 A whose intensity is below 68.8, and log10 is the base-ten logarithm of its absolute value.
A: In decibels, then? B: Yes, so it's 0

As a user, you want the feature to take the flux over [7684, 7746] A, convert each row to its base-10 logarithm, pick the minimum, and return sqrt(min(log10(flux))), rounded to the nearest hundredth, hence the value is 1.35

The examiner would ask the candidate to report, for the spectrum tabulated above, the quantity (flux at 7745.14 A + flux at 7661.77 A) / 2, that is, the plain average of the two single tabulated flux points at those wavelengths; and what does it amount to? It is 66.0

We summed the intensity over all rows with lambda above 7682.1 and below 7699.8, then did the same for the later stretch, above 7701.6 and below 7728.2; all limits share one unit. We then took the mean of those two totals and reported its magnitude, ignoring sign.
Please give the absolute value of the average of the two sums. 863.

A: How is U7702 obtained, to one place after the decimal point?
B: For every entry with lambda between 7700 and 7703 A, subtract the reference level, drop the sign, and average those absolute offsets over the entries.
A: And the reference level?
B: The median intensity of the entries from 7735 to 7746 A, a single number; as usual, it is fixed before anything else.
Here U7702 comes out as 0.7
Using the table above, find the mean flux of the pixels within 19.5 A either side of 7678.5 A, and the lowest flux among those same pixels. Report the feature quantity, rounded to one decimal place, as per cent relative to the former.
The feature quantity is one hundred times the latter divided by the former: 94.3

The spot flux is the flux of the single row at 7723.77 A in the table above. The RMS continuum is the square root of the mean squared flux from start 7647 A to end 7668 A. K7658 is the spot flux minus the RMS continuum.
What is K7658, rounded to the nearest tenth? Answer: 1.9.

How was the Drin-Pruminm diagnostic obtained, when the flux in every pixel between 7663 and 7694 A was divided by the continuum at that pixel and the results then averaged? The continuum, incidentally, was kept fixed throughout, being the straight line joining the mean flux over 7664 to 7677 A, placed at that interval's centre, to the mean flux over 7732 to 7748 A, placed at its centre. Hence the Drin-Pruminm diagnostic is 1.01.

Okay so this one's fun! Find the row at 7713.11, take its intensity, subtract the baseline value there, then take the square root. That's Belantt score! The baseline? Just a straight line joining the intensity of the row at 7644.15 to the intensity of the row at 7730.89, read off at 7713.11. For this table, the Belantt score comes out 0.264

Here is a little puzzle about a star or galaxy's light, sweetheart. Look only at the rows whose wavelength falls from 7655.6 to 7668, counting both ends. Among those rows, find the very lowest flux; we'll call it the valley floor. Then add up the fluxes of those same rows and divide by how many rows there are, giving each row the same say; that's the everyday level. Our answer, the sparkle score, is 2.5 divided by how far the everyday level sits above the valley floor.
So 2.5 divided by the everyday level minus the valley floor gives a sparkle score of 2.5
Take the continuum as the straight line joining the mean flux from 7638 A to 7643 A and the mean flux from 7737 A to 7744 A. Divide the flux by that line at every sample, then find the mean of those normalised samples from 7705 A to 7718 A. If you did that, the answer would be 1.001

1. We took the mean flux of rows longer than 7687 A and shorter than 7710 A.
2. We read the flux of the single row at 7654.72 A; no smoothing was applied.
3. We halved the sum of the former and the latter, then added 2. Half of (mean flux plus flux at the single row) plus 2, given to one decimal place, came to 70.4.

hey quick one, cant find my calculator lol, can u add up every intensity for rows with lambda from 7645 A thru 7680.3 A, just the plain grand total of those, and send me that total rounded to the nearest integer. 1355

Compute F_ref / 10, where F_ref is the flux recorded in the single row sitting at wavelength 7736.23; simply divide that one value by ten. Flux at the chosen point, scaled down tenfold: 6.920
